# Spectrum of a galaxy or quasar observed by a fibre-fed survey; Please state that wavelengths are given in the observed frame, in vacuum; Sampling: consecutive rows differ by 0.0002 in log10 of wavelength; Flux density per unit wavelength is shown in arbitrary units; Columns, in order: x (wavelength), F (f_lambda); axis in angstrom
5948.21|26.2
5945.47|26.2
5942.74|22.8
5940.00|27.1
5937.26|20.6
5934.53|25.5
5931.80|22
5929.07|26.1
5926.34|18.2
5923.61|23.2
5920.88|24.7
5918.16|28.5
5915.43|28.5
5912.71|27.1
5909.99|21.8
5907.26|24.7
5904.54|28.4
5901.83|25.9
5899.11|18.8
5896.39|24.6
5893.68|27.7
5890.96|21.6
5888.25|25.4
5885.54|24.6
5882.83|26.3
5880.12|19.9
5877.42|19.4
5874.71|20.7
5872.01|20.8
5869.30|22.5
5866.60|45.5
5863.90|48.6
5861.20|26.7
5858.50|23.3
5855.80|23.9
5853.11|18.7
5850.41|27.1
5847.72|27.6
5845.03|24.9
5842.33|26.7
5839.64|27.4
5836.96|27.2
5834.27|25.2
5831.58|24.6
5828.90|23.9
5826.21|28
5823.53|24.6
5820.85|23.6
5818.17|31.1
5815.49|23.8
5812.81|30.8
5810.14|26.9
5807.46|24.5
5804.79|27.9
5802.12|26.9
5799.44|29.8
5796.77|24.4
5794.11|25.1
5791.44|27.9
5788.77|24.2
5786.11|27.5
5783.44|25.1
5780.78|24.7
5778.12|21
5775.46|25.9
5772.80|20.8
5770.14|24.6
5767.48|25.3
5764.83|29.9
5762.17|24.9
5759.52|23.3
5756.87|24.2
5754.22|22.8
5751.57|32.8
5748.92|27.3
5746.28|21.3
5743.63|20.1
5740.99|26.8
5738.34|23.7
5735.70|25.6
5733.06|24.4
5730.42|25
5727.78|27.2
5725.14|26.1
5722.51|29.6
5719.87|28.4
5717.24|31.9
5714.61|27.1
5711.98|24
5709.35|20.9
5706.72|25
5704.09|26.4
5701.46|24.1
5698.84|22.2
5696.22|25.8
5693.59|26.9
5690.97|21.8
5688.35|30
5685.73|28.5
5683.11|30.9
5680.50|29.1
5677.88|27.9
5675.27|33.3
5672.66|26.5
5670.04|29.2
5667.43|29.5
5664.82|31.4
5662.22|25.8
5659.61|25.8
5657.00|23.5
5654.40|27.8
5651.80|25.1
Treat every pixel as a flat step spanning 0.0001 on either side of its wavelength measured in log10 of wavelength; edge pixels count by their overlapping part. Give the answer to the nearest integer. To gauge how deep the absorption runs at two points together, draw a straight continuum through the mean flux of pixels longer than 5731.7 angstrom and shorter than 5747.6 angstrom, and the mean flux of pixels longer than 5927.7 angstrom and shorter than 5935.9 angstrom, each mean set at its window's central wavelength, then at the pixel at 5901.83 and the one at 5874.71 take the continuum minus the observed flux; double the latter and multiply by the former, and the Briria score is -11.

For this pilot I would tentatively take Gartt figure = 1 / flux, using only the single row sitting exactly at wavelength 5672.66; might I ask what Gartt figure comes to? 0.0377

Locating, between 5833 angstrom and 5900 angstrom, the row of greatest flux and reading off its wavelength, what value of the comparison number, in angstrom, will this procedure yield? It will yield 5863.90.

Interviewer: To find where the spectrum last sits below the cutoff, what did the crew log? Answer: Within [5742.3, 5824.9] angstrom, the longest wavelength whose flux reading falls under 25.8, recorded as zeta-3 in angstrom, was 5823.53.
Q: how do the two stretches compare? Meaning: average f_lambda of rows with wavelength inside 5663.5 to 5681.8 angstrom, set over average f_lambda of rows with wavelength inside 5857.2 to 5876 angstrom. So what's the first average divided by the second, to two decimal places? 0.99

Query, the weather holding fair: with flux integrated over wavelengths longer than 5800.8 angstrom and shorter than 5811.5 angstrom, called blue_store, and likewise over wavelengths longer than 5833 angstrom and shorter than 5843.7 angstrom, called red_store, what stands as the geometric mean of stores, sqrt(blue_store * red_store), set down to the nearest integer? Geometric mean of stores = 285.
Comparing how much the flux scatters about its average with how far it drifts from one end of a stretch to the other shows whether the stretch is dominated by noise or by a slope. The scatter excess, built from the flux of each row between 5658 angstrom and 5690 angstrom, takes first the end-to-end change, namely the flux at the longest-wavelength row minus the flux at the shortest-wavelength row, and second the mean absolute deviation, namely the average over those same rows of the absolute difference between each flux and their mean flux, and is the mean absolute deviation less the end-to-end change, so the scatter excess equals -2.5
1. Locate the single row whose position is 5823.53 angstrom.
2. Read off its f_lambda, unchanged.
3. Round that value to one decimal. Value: 24.6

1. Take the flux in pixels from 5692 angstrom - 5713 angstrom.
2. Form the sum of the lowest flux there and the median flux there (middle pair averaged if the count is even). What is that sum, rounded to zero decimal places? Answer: 45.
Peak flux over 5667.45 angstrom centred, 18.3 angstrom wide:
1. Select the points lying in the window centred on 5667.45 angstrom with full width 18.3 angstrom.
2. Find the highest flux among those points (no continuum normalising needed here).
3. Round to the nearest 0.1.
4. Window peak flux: 33.3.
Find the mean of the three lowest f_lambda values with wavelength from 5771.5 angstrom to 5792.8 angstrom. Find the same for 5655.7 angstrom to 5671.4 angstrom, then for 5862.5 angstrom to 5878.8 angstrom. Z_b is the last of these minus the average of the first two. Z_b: -3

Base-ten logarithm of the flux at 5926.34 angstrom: 1.26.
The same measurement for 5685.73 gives 1.45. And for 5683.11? 1.49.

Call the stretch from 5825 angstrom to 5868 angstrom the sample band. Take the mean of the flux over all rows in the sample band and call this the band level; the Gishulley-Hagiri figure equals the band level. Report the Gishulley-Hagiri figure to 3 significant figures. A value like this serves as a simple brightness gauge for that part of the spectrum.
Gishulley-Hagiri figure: 28.1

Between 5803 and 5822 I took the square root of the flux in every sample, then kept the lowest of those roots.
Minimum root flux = 4.9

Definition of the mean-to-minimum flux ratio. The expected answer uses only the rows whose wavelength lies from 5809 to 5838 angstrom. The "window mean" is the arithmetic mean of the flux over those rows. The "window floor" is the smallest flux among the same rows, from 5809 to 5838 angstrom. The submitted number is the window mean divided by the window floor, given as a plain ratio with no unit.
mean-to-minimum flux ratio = 1.12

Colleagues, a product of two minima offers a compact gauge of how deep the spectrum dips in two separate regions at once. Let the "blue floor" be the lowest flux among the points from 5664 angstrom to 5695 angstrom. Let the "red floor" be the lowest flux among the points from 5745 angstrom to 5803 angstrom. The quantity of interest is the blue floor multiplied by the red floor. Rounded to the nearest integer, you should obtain 453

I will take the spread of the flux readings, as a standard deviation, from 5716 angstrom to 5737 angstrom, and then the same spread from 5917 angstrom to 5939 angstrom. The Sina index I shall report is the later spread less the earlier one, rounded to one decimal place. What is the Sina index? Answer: 0.7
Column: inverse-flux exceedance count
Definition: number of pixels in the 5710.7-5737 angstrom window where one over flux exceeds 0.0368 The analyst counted 6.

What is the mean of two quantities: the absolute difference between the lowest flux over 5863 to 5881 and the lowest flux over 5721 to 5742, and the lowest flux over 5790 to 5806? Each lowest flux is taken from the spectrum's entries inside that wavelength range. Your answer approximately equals 14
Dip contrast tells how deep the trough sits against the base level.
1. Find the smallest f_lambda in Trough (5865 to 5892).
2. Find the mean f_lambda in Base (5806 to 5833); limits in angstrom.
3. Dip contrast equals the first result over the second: 0.741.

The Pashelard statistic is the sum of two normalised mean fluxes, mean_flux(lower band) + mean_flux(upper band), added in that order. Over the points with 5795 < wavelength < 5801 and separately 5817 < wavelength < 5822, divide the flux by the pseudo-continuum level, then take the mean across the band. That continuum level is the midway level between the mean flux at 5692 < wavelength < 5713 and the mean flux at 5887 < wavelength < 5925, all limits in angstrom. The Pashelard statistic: 2.20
